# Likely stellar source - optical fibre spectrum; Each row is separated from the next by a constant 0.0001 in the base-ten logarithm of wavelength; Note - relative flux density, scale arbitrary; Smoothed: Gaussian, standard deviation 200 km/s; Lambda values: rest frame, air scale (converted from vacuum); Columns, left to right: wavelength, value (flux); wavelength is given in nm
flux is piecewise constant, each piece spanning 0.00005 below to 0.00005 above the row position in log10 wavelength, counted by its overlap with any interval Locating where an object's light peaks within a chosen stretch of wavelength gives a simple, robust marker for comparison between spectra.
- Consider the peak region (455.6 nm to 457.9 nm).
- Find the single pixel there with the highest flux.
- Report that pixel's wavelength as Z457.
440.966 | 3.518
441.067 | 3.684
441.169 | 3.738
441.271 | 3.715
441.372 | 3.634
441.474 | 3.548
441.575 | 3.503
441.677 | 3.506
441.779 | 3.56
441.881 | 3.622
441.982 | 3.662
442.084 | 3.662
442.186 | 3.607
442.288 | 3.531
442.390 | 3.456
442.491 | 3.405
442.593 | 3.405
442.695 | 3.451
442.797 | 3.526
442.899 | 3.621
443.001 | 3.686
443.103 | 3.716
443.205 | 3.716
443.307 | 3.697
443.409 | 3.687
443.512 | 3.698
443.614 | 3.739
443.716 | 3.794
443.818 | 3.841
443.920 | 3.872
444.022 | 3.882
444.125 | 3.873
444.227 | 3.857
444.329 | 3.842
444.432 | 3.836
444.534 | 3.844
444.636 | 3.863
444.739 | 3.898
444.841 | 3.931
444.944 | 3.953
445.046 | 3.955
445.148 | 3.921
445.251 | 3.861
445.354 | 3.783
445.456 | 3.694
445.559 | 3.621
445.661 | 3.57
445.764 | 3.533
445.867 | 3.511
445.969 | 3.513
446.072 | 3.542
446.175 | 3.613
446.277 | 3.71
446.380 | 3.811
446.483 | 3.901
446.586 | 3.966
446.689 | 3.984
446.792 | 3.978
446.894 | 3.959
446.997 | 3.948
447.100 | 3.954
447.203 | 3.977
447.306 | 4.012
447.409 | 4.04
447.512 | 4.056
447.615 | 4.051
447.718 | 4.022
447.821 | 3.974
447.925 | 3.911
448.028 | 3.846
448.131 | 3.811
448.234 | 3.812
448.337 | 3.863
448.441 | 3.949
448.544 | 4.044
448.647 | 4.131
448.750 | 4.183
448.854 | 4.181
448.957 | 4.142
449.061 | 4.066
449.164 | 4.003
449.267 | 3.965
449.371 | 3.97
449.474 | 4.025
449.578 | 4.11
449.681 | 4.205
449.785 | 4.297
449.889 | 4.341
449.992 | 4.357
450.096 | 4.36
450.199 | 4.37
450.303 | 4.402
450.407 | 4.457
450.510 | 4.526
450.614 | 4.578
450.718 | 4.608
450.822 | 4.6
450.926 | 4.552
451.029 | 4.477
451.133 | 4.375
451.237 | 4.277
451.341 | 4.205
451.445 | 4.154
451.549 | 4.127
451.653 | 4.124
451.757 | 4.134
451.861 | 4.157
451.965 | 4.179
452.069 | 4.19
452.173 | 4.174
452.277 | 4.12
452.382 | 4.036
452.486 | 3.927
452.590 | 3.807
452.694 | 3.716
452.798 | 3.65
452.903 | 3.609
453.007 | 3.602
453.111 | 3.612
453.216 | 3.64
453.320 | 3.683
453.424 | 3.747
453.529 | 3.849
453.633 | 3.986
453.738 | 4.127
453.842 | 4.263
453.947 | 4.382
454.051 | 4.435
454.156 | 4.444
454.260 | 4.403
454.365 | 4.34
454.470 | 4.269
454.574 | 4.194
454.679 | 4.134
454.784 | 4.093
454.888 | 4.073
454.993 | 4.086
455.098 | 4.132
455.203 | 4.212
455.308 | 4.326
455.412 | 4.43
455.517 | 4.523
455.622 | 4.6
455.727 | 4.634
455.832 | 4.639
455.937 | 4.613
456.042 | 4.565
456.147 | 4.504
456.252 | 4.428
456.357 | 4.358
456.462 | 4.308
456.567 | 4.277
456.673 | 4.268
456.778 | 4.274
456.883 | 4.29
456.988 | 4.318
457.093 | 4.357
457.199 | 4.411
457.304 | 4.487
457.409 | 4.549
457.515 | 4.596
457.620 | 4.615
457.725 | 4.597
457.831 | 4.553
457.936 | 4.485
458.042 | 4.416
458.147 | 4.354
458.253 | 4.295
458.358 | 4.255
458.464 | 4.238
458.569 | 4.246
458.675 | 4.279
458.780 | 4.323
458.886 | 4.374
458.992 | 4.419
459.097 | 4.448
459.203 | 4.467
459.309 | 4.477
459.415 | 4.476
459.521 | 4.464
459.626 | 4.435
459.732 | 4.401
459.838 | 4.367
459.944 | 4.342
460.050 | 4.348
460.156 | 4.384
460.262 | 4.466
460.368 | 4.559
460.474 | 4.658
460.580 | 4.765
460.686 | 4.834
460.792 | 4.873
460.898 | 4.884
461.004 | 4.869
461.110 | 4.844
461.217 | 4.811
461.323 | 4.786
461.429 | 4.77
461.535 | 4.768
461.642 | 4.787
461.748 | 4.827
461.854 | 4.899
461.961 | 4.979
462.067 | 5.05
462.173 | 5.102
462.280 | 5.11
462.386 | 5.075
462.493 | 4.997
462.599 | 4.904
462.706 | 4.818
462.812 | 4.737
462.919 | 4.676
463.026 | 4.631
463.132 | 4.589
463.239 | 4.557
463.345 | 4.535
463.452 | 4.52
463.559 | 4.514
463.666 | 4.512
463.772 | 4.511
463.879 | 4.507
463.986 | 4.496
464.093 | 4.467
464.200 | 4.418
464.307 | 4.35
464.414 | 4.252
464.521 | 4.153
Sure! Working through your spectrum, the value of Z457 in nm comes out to 455.832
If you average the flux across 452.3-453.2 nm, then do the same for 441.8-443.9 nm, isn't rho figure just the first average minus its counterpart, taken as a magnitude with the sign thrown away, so 0.1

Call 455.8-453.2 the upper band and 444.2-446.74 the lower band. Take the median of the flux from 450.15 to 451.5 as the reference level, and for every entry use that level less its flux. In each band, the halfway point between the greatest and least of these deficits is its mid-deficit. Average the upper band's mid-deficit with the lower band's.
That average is 0.51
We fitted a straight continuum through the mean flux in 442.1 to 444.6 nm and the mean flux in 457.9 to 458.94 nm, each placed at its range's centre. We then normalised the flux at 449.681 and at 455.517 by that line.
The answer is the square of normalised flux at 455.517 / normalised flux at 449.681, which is 1.0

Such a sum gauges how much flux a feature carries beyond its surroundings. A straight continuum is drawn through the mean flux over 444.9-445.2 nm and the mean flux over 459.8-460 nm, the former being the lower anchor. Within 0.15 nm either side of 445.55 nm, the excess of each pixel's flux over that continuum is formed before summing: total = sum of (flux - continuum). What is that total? -1.0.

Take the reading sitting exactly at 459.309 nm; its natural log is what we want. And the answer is 1.50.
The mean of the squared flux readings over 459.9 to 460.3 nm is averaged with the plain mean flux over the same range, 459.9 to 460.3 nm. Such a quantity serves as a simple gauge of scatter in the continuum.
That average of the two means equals 11.8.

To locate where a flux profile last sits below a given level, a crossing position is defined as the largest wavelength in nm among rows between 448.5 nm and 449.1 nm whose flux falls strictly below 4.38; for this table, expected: 449.061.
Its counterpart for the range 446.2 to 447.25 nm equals 447.203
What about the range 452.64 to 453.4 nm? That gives 453.320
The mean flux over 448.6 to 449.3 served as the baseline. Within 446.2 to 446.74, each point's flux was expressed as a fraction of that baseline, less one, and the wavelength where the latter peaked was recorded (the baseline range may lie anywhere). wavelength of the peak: 446.689 nm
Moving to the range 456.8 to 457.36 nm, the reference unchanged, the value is 457.304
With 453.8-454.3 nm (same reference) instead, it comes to 454.156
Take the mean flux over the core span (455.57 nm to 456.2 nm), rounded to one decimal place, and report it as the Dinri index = 4.6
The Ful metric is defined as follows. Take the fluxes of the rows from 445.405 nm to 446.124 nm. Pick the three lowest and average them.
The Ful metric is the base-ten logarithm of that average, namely 0.55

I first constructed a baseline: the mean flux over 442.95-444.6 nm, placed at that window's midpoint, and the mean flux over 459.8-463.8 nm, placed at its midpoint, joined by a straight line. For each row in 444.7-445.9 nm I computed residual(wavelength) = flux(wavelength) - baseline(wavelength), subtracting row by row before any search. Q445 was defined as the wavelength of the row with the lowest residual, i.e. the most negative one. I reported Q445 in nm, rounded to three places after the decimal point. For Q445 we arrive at 445.867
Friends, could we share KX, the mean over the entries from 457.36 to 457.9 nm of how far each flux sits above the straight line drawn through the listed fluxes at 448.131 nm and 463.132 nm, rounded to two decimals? 0.28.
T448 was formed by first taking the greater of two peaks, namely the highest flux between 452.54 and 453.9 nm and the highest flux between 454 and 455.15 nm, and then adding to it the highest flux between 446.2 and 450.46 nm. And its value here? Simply 8.9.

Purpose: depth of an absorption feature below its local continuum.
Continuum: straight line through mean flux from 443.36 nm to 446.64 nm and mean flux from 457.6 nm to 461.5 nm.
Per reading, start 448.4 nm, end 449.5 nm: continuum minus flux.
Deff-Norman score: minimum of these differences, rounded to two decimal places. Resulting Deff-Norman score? -0.21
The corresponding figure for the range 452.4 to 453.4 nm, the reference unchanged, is 0.23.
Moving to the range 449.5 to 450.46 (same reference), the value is -0.40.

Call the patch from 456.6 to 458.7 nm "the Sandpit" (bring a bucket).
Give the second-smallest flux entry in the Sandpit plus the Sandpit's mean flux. 8.6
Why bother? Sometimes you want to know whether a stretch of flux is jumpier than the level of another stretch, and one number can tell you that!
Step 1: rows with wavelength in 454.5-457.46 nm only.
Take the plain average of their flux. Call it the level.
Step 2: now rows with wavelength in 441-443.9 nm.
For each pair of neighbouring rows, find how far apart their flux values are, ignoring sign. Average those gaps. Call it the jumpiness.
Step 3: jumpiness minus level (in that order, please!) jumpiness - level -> -4.32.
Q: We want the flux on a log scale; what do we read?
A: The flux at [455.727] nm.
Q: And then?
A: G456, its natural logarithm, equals 1.53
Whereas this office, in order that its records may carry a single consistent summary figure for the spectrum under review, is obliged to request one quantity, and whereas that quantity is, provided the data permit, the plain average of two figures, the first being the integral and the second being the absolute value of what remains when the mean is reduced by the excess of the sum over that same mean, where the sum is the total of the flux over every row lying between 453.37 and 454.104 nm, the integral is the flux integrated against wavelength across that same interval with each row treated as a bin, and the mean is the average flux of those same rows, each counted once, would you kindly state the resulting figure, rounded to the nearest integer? 12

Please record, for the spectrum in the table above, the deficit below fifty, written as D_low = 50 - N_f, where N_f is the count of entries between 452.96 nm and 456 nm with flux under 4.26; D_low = 35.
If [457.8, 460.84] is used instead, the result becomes 47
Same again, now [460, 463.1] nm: 50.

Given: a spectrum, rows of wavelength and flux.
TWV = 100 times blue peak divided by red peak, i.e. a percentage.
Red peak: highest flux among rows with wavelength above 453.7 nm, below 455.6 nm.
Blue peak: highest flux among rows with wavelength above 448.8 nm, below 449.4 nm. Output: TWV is 92.4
